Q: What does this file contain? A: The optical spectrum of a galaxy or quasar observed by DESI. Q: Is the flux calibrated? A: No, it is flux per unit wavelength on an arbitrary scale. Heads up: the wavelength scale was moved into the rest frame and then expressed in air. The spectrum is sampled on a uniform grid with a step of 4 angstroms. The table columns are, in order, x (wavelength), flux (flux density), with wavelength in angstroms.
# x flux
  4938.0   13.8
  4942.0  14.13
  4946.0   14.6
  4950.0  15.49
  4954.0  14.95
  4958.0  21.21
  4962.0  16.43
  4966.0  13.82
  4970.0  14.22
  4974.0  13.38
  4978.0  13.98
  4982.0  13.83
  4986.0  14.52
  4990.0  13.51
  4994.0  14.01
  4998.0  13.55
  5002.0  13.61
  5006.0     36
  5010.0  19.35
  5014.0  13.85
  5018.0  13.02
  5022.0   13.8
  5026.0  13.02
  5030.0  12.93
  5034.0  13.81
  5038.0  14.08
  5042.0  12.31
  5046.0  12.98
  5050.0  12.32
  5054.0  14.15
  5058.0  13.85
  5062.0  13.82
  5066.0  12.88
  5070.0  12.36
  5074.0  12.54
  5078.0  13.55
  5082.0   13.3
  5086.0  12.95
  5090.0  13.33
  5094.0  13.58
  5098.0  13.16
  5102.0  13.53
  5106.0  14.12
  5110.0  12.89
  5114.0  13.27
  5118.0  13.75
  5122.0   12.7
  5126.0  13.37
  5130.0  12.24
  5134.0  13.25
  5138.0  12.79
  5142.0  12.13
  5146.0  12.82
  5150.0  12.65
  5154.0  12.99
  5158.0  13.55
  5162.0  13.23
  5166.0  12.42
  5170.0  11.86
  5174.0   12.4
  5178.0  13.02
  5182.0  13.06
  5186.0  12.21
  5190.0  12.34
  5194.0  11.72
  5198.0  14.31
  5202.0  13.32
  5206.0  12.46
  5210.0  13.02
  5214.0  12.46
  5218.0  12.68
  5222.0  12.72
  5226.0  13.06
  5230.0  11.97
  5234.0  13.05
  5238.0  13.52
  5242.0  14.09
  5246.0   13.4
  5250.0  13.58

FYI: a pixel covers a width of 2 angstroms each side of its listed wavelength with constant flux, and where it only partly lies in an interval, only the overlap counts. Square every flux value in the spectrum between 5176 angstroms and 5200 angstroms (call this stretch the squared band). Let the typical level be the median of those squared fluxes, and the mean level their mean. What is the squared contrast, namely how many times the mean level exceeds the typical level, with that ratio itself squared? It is 1.04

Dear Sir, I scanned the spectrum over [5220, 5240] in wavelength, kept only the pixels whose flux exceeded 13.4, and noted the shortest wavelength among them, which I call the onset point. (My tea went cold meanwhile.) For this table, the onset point 5238.0 angstroms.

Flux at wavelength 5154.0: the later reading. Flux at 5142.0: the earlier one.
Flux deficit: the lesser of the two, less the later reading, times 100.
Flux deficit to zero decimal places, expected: -86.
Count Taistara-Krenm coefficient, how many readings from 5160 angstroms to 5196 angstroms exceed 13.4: 0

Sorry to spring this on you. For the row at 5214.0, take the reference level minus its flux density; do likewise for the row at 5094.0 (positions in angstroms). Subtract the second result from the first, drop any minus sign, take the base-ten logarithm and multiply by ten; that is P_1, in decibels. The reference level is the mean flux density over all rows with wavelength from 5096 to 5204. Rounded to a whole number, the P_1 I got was 0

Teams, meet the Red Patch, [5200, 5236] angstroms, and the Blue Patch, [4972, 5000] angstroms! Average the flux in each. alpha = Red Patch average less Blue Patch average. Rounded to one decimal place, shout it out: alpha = -1.1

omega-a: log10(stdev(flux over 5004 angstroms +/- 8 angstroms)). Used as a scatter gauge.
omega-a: 1.0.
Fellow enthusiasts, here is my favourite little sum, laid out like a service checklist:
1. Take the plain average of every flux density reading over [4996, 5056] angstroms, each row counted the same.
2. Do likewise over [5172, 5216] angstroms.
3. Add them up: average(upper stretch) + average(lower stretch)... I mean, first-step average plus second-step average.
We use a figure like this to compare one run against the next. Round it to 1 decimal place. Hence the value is 28.0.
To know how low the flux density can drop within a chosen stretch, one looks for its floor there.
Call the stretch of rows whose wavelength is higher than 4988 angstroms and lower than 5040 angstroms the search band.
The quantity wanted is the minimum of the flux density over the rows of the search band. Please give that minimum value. 12.93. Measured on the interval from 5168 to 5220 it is 11.72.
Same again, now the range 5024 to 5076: 12.31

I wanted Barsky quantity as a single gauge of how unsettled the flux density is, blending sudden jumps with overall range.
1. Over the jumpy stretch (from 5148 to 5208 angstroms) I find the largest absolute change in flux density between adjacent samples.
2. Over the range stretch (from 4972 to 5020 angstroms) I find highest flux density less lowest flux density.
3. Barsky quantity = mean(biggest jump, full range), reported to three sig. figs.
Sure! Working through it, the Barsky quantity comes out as 12.8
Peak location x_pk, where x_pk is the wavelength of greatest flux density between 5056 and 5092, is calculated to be 5058.0 angstroms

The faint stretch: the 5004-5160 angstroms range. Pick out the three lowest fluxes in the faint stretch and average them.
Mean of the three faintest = 12.2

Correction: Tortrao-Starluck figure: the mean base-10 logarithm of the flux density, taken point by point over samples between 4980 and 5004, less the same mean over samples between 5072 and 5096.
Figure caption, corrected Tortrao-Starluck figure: 0.020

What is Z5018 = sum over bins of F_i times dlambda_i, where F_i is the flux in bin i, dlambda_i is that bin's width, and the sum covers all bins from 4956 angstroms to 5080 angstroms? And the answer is 1827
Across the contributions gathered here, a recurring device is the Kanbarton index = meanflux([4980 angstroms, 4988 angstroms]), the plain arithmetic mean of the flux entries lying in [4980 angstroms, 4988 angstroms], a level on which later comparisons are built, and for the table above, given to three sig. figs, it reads 14.2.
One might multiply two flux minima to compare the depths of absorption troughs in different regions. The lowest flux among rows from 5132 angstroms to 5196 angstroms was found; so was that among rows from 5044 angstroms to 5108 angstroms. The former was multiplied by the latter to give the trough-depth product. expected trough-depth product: 144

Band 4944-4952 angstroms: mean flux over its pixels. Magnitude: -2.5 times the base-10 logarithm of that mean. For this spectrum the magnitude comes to -2.94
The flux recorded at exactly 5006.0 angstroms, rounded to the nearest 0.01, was 36.00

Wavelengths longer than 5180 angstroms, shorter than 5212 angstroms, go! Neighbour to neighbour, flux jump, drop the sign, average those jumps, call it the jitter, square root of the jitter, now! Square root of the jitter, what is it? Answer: 0.97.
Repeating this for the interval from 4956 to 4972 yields 1.61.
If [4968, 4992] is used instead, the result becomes 0.81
